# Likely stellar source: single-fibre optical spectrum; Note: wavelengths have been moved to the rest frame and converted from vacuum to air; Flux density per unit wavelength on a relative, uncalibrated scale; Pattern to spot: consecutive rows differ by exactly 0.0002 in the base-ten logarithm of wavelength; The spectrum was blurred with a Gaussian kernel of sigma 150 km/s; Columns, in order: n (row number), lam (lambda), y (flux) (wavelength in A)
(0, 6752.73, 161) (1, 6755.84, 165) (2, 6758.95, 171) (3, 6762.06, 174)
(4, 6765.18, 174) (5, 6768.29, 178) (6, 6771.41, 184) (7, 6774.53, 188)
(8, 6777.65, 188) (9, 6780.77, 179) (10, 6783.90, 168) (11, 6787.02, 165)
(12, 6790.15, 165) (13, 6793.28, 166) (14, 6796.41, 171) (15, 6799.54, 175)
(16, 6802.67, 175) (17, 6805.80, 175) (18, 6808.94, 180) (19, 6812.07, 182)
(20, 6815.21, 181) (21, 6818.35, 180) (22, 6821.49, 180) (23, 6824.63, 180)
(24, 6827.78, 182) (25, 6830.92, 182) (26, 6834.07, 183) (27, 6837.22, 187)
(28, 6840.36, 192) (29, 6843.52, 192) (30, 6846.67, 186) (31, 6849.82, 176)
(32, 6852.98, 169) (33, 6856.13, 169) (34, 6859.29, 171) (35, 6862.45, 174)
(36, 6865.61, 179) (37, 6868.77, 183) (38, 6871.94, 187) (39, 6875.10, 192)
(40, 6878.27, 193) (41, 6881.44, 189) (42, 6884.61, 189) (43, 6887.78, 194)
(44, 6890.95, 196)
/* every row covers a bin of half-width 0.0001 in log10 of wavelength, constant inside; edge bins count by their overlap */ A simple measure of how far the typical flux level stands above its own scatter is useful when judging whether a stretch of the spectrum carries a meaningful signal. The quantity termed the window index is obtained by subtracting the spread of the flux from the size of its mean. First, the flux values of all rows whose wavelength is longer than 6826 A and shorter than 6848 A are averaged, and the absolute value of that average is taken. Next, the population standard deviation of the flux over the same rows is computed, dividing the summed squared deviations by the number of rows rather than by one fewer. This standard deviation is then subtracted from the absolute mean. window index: 182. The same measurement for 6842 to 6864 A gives 168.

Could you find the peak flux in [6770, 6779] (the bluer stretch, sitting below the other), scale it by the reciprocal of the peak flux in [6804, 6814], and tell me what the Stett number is 1.03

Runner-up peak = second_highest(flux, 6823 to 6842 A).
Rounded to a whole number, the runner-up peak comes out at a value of 187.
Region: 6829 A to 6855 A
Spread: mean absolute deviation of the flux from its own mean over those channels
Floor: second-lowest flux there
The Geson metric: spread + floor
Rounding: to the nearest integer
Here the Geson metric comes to 182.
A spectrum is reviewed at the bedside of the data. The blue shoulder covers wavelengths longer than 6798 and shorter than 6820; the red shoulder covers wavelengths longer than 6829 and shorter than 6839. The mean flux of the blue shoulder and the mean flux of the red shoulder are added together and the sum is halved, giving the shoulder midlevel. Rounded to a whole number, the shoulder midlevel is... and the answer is 181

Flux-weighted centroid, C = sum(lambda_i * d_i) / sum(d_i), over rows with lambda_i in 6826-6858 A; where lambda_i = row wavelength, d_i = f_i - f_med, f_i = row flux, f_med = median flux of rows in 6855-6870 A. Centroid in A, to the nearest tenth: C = 6837.0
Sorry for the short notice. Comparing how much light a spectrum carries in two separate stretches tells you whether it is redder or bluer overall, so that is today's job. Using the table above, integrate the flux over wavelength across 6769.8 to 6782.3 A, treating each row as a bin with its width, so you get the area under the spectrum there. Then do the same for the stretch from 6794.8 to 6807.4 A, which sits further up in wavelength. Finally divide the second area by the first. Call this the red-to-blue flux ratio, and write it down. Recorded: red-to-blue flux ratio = 0.9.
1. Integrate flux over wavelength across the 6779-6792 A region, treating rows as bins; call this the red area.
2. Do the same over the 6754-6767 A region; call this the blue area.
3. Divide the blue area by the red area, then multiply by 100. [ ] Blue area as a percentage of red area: 101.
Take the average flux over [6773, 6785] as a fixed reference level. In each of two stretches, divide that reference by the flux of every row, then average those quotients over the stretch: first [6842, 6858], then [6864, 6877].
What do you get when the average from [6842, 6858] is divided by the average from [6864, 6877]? 1.04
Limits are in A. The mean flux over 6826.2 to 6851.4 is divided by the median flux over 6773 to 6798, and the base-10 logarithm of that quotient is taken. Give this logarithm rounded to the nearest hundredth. 0.04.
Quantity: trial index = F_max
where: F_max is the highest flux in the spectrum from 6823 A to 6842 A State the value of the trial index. 192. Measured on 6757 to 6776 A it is 188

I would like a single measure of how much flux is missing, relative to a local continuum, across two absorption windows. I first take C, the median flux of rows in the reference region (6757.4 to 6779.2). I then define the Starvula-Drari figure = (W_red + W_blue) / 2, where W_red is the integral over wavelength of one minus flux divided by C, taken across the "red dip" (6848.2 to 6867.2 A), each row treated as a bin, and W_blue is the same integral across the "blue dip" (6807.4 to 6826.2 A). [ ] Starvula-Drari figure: 0.1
